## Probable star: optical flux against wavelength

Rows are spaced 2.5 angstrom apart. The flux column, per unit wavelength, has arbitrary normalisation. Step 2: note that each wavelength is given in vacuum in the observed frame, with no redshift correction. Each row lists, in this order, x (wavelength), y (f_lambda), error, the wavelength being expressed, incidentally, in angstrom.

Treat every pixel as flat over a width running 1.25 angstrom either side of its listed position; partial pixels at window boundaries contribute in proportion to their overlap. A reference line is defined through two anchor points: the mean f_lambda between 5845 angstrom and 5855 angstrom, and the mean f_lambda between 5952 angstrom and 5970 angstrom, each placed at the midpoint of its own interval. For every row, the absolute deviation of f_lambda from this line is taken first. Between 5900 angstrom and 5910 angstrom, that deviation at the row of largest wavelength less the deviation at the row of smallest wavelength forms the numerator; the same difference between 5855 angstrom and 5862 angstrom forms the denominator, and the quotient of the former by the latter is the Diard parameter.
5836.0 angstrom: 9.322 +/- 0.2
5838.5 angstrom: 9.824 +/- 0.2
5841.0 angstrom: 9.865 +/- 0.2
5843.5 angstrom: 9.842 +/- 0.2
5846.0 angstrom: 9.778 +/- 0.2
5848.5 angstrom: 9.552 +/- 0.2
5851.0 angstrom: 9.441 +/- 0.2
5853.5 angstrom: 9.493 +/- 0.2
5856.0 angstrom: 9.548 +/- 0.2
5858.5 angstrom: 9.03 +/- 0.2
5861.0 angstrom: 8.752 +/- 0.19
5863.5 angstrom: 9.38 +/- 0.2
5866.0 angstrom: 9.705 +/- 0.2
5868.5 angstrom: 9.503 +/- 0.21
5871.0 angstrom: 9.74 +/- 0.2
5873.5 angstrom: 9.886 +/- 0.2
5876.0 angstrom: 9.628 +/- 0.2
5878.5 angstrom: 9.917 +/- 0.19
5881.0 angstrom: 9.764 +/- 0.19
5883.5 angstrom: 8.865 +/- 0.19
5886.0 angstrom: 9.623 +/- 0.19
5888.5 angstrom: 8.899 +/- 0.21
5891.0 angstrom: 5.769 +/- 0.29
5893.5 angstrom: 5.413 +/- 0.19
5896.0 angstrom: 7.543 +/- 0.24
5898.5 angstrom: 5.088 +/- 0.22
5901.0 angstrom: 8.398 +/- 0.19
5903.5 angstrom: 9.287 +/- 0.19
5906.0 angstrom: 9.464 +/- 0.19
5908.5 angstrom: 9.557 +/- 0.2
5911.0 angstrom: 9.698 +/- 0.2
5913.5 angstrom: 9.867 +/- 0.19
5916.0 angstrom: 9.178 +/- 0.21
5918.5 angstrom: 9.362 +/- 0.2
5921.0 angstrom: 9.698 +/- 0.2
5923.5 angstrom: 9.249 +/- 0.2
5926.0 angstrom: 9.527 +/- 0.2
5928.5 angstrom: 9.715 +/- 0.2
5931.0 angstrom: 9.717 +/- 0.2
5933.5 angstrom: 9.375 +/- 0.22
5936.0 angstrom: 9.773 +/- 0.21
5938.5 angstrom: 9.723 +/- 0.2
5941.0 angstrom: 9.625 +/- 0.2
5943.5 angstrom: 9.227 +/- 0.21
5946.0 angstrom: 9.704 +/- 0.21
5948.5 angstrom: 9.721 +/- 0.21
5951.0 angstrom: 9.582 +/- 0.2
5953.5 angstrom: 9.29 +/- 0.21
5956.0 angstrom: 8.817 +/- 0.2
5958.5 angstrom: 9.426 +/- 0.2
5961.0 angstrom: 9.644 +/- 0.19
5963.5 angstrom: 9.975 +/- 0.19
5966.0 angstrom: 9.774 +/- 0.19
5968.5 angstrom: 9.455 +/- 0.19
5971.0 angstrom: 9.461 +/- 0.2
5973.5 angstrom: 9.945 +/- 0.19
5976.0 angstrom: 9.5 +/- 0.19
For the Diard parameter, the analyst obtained -1.4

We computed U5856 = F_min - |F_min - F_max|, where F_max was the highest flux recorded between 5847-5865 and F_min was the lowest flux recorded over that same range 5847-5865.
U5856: 8.0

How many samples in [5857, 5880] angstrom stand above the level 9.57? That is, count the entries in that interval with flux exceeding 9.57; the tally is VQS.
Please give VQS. 5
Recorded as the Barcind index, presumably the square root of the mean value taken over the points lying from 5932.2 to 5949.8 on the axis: 3.10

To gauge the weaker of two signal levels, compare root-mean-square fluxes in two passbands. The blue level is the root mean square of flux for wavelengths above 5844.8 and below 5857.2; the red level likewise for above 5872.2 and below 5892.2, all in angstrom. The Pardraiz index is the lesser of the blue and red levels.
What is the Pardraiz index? 9.1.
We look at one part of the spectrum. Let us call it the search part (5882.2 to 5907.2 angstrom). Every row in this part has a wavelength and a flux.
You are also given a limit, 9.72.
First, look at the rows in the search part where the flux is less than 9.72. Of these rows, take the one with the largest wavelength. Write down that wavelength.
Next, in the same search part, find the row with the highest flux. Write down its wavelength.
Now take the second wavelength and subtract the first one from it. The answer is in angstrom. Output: -20.0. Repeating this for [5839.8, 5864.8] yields -22.5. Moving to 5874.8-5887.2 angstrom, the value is -7.5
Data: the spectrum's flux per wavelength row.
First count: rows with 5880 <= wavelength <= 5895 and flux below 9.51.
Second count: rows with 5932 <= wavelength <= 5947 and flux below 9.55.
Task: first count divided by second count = 2.0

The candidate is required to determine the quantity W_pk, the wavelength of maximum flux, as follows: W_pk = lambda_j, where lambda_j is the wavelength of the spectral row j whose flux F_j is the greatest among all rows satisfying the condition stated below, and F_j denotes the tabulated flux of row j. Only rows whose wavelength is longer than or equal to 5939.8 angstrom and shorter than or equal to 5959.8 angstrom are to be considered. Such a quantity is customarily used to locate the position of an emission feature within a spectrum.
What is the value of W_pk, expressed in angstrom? 5948.5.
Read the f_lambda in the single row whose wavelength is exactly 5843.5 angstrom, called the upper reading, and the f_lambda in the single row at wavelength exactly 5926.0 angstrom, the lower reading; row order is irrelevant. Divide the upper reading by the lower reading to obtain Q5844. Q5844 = 1.03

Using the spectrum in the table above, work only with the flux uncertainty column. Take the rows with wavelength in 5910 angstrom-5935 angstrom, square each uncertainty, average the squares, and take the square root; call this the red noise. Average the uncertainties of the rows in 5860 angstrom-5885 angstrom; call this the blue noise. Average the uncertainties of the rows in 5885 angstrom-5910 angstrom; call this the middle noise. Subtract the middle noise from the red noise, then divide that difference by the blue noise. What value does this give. -0.045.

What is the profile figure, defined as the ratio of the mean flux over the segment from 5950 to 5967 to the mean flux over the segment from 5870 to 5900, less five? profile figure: -3.86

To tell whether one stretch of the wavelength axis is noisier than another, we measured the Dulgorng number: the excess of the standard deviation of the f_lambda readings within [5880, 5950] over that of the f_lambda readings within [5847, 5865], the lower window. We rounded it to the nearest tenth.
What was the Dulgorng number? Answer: 1.0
